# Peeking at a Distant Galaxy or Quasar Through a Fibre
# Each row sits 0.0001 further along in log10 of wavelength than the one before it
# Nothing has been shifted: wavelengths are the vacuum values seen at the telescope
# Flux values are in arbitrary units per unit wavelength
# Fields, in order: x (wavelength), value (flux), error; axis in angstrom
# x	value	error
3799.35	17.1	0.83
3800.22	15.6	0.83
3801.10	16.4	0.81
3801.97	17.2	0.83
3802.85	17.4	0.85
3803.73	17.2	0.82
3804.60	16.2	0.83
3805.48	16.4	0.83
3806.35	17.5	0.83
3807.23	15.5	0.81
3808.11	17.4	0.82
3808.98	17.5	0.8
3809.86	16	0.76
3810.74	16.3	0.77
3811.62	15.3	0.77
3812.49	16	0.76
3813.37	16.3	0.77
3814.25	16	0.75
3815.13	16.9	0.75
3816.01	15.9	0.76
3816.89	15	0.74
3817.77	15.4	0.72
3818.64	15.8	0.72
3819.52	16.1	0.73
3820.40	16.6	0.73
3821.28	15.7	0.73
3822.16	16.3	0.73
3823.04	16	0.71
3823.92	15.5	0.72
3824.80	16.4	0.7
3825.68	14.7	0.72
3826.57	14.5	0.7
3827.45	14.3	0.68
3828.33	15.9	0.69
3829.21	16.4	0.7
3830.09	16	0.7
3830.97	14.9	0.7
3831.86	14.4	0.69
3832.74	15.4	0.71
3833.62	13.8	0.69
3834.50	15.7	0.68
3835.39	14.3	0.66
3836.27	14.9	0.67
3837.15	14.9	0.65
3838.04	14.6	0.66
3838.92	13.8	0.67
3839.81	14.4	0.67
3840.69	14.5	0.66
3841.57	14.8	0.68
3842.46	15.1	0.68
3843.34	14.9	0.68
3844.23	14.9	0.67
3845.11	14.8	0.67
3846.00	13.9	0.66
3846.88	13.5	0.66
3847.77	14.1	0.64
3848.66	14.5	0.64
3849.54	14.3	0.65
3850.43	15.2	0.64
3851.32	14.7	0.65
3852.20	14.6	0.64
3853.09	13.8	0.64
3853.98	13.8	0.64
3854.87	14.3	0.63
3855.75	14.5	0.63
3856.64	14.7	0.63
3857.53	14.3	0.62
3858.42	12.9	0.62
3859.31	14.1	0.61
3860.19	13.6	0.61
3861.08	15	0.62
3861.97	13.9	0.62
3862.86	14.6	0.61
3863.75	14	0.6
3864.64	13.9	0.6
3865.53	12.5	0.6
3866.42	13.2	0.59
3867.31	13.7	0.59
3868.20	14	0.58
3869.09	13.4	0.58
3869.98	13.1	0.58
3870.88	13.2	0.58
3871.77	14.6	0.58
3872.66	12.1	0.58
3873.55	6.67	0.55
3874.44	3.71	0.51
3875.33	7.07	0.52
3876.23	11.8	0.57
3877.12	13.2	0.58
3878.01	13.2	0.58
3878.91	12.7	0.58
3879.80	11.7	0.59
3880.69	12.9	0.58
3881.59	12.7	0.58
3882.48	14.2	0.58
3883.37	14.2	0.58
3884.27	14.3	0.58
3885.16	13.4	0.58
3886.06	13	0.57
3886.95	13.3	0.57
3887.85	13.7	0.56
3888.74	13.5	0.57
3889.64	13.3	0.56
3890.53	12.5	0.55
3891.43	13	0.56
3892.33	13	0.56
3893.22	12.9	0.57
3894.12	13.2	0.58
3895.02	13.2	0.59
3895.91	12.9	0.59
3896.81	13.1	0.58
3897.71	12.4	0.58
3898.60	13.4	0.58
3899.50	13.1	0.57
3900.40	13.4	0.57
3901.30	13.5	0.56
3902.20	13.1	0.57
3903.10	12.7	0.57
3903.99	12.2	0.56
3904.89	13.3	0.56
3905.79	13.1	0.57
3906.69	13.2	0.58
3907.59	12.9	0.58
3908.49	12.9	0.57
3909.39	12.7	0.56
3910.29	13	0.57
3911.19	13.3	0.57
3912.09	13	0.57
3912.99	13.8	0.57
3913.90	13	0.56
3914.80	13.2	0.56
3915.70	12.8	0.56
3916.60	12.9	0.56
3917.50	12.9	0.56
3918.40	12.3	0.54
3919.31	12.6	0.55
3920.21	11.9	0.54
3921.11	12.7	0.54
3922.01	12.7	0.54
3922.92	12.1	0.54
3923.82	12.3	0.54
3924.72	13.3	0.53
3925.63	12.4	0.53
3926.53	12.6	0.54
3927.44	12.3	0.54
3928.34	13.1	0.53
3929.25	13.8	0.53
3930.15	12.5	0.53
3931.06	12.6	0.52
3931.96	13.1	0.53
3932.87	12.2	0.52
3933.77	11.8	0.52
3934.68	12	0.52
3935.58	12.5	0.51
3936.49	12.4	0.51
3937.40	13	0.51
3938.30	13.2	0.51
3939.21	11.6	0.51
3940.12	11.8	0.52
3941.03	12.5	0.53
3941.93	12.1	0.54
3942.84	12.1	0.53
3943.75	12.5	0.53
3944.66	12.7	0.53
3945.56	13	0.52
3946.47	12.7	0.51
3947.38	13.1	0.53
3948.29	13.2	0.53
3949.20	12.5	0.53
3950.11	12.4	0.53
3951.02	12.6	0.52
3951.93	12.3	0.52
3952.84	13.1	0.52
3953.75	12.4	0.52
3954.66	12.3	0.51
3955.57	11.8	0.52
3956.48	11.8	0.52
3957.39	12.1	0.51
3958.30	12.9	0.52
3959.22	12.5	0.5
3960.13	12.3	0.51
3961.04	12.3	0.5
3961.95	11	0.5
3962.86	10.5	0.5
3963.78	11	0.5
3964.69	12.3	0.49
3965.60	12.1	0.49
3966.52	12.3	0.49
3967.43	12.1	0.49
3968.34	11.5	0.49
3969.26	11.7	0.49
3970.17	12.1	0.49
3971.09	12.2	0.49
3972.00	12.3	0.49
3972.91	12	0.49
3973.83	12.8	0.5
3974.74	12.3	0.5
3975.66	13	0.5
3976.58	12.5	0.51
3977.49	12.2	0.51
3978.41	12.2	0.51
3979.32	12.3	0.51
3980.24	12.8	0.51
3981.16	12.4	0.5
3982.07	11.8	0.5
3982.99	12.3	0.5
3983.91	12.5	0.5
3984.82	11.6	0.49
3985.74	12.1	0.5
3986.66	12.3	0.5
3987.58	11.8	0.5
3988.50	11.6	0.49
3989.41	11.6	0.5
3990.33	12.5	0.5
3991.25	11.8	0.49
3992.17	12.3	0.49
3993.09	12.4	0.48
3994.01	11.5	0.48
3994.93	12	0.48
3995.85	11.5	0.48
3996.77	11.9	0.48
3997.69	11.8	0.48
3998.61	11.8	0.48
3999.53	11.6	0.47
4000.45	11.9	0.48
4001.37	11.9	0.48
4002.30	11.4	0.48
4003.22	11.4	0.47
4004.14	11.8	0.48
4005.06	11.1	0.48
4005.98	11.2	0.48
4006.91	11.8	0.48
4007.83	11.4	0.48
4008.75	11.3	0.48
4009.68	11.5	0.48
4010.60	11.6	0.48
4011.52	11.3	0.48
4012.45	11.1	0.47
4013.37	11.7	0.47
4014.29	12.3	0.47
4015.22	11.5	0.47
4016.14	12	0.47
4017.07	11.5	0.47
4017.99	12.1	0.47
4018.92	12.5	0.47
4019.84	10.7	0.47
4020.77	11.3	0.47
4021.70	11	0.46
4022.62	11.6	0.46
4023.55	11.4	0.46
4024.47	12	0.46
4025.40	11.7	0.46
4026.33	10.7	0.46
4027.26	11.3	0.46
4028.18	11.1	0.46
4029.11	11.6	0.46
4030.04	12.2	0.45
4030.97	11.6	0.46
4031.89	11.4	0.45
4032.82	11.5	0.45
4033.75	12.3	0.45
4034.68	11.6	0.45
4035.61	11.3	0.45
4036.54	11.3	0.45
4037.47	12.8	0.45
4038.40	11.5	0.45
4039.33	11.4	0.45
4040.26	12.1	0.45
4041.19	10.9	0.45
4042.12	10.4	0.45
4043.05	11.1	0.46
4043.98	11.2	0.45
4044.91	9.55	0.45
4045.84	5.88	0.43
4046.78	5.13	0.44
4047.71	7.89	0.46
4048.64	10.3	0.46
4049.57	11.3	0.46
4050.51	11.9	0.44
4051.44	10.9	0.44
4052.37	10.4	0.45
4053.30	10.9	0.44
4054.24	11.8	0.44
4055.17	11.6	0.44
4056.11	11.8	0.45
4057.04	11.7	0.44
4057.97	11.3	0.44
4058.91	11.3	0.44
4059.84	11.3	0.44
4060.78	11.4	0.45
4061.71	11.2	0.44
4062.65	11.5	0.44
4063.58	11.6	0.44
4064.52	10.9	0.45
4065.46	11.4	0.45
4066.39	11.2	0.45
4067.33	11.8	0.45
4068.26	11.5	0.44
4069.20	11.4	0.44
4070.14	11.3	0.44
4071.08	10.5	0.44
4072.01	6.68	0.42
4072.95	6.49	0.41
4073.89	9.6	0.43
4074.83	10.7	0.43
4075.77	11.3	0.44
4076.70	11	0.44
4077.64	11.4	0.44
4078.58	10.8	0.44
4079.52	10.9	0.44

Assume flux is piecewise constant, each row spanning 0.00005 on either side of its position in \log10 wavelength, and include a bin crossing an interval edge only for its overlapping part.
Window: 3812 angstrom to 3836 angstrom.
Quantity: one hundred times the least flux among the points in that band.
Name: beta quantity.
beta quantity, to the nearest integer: 1380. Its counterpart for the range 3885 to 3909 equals 1220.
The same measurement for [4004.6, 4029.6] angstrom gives 1070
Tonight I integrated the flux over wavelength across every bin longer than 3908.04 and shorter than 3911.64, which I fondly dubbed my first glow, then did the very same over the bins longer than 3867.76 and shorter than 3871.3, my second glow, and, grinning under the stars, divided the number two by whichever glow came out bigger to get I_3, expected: 0.042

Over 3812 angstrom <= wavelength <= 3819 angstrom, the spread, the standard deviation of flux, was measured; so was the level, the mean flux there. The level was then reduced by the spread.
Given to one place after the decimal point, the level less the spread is 15.4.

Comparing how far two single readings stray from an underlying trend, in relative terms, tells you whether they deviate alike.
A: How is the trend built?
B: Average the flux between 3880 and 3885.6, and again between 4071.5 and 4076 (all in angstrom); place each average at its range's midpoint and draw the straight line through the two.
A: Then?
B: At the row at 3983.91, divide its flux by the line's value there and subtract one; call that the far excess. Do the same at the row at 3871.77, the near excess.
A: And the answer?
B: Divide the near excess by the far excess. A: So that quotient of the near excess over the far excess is 0.4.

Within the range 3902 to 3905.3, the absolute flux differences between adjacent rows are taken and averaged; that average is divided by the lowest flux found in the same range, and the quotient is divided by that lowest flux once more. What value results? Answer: 0.0045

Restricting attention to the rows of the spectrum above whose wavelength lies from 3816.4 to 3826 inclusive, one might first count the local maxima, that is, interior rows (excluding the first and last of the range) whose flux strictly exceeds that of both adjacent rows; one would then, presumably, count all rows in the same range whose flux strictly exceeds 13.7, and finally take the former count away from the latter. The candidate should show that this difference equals 8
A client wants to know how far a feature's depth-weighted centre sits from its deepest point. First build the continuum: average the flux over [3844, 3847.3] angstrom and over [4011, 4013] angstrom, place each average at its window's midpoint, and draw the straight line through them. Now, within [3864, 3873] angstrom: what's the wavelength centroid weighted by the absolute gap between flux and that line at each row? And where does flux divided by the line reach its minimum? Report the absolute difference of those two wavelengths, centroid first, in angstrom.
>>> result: 3.2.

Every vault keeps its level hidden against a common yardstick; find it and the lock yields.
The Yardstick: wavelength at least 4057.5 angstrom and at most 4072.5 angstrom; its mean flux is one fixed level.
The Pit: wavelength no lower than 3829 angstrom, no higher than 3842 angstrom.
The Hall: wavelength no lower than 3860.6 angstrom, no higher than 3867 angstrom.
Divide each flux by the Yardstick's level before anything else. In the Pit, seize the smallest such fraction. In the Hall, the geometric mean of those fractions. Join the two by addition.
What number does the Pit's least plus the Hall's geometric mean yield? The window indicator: 2.51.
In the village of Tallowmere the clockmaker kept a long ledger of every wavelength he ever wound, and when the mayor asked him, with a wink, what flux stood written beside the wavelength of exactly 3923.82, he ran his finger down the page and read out 12.3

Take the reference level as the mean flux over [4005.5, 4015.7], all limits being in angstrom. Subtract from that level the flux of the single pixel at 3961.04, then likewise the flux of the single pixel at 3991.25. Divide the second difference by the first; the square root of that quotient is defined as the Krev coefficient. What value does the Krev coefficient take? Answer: 0.60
